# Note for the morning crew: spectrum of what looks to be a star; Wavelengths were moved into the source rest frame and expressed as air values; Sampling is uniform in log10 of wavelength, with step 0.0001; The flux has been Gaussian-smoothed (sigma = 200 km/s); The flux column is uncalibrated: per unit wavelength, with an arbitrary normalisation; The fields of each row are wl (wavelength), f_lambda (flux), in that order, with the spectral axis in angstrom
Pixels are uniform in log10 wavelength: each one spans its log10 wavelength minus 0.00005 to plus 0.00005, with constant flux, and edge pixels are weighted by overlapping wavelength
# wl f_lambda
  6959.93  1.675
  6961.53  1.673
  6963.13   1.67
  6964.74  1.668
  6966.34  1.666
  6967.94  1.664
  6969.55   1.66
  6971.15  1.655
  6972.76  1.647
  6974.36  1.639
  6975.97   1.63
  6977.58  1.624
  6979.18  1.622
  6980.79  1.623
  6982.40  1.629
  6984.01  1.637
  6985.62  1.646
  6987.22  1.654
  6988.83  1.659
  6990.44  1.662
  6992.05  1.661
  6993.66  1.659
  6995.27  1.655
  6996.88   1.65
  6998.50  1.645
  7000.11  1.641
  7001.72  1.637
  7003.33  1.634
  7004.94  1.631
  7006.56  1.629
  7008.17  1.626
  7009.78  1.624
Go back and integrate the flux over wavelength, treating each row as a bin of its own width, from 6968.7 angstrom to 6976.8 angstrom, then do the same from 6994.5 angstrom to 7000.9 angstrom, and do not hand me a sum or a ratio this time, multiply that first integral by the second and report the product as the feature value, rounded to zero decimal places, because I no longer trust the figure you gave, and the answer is 140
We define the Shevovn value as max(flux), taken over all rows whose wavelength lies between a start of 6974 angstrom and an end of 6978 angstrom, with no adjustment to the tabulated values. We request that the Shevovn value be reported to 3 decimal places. 1.639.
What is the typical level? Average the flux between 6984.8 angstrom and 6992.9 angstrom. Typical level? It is 1.66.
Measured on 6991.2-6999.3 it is 1.65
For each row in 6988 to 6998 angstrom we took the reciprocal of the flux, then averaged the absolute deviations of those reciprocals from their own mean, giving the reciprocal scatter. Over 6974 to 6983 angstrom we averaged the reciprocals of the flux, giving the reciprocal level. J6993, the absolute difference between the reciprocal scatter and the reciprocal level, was 0.613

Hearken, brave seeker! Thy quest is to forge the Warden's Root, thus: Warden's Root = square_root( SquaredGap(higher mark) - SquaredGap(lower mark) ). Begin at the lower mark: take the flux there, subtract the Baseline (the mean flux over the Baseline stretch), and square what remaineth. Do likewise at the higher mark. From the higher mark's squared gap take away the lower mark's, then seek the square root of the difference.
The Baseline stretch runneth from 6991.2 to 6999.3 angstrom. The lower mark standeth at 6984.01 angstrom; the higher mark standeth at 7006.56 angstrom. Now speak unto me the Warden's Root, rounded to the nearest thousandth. 0.018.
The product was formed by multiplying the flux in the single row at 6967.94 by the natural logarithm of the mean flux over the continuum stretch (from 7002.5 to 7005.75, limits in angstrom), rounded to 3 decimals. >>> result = 0.816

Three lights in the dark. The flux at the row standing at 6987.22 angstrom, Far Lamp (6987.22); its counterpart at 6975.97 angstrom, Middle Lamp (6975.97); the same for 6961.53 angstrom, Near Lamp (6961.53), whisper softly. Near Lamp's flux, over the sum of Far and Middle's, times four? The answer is 2.04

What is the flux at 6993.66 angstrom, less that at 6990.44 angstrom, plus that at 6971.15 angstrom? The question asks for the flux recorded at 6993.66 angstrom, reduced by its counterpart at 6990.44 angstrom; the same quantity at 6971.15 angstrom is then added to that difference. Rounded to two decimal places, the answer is 1.65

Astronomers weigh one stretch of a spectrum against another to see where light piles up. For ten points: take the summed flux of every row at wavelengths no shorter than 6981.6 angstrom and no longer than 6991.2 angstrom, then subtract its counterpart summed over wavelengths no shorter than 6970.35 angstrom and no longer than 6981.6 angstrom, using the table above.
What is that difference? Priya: -1.6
